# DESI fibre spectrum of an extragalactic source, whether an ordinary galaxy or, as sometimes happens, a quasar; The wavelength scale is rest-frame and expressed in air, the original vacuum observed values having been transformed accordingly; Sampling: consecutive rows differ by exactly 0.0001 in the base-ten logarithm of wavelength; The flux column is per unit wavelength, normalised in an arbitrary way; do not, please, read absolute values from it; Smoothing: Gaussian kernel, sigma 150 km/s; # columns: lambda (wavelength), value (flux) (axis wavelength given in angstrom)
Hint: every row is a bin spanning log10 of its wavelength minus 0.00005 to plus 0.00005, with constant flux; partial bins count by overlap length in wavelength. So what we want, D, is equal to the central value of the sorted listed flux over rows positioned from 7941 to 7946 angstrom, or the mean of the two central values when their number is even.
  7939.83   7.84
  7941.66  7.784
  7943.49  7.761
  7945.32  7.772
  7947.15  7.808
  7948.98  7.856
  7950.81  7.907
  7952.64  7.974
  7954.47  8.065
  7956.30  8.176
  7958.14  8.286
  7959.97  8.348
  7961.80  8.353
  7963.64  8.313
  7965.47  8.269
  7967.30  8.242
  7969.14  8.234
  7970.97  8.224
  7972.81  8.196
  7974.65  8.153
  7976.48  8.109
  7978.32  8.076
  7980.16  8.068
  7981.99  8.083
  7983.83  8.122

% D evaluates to 7.77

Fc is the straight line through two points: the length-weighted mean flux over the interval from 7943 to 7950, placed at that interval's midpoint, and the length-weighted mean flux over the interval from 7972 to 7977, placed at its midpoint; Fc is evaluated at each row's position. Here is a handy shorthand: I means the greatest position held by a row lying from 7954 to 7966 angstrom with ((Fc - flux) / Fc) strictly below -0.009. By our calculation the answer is 7965.47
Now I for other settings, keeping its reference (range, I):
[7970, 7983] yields 7970.97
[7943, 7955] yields 7954.47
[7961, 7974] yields 7970.97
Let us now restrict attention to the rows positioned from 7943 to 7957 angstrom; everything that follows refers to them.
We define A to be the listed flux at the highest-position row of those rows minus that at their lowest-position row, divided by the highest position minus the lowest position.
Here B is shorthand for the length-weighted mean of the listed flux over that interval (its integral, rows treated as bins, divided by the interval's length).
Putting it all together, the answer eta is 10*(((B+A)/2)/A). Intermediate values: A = 0.03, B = 7.92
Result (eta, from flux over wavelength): 1227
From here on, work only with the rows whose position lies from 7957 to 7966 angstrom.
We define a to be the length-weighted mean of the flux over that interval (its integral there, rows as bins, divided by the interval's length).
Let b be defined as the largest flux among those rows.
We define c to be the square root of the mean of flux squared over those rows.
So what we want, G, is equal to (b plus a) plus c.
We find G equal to 25.0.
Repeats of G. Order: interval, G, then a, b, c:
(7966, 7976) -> 24.7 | 8.21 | 8.242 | 8.21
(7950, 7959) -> 24.4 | 8.08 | 8.286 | 8.08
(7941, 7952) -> 23.5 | 7.82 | 7.907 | 7.81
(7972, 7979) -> 24.5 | 8.13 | 8.196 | 8.13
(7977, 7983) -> 24.2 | 8.08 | 8.083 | 8.08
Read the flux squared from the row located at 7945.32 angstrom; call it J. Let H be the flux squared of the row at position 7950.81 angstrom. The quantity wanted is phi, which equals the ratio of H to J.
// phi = 1.035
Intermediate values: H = 62.5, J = 60.4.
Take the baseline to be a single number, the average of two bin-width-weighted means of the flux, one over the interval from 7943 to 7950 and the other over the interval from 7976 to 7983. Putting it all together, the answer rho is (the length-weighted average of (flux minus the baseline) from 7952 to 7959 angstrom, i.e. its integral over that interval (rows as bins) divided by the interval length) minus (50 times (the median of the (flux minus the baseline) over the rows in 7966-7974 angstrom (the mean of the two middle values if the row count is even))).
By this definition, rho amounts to -14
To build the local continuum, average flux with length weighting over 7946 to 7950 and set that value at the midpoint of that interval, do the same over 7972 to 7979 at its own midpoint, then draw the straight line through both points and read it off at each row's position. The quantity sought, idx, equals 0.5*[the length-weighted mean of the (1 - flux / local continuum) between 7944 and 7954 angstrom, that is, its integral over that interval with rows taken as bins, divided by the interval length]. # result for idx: -0.002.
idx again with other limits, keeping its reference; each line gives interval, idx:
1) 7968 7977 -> -0.005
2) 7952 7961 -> -0.016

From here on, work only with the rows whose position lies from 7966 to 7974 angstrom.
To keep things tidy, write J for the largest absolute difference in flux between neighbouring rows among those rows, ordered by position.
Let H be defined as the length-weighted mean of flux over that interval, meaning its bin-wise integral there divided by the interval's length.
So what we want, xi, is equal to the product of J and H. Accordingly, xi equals 0.23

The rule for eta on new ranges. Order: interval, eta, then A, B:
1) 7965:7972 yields -5030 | -0.01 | 8.24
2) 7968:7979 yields -2367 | -0.02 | 8.16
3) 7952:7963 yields 997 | 0.04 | 8.20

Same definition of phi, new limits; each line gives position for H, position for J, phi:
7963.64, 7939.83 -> 1.124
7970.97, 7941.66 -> 1.116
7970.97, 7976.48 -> 1.029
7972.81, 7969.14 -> 0.991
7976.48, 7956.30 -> 0.984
